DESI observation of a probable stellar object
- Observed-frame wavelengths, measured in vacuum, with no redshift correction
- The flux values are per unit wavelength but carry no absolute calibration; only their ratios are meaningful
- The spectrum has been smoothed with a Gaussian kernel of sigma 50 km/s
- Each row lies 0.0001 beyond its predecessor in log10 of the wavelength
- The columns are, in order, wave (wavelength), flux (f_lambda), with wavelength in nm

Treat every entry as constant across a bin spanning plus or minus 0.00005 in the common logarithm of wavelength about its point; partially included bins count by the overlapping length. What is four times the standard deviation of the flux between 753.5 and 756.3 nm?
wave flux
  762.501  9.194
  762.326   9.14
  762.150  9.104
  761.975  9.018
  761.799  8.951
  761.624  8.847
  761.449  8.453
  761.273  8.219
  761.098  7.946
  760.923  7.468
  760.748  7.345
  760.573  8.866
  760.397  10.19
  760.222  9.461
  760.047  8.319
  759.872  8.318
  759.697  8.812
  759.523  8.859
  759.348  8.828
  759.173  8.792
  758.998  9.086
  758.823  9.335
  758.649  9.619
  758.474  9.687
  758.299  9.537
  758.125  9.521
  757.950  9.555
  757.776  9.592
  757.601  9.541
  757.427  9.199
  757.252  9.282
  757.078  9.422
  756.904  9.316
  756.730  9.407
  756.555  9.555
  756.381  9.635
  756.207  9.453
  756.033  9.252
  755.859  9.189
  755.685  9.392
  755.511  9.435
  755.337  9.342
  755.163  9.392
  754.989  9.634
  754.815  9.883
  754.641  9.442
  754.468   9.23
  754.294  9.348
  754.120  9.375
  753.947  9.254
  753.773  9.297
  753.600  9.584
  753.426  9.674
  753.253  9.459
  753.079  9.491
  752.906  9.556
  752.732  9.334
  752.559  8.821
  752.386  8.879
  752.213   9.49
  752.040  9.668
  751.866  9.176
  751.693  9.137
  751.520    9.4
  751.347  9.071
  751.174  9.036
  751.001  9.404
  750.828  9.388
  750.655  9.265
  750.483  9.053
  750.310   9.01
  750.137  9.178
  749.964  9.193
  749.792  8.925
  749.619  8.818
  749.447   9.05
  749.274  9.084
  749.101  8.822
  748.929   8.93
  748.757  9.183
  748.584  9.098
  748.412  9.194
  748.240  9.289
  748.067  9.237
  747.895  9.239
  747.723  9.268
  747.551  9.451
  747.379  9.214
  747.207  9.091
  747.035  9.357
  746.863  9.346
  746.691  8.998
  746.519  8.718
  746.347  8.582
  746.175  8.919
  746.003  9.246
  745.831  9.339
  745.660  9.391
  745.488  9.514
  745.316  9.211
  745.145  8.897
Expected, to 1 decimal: 0.7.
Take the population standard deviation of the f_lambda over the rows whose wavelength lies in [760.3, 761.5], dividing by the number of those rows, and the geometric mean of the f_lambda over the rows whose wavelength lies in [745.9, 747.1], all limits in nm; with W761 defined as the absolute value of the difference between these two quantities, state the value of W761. 8.1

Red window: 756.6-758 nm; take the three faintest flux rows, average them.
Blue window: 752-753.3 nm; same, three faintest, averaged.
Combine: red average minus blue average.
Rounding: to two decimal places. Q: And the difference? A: 0.25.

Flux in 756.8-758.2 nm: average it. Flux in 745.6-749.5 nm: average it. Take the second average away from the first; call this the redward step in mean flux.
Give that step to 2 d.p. 0.30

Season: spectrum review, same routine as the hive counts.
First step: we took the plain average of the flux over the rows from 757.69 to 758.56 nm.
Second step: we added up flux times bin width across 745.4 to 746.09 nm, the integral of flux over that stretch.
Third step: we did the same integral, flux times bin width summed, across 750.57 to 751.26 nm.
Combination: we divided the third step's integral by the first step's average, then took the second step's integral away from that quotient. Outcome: -5.8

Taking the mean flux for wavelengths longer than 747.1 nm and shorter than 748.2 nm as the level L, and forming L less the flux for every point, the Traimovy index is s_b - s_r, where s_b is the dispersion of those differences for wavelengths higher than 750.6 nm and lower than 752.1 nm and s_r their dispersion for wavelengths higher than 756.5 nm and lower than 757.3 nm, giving 0.10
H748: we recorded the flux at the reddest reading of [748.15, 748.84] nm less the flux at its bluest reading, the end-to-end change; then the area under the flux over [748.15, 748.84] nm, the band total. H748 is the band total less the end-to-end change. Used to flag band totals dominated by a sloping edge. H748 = 6.4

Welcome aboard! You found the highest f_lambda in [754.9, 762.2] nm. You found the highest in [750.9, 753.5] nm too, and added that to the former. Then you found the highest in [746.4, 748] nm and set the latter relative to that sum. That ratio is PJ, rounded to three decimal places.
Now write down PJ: 0.476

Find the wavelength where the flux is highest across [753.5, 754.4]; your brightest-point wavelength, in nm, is 753.600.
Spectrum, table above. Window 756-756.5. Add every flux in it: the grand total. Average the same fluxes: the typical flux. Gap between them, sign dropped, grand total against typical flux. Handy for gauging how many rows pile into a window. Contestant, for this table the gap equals 18.9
